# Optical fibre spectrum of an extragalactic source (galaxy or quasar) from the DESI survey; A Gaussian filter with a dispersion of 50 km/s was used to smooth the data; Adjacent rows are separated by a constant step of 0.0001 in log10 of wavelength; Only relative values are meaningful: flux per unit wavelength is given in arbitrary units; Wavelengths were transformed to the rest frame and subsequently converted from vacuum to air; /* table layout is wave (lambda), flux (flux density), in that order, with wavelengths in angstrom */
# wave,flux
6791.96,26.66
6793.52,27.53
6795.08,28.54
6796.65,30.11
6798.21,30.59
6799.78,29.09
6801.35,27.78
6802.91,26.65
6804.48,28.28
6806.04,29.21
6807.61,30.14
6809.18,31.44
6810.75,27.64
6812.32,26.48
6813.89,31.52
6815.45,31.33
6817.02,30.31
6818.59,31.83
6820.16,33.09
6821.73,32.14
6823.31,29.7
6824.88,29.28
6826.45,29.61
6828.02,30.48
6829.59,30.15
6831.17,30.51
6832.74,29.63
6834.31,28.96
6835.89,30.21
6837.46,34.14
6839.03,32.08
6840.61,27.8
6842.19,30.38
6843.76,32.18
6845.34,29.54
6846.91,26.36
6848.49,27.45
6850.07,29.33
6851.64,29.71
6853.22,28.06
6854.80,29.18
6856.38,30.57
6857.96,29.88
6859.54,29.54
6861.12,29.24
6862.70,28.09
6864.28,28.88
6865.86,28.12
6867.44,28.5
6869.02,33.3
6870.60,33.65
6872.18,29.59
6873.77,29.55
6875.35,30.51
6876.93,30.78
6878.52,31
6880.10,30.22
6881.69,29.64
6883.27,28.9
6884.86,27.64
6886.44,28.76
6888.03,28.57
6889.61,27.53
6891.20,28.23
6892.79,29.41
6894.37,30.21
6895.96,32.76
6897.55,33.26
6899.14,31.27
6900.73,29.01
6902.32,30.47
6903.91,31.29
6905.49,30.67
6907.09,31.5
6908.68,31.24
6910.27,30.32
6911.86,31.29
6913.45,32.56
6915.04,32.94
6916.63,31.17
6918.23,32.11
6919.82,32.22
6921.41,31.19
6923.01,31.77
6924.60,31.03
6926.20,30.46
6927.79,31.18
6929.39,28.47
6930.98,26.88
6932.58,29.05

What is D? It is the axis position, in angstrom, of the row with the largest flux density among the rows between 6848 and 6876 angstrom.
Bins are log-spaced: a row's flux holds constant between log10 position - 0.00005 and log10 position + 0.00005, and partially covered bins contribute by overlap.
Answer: 6870.60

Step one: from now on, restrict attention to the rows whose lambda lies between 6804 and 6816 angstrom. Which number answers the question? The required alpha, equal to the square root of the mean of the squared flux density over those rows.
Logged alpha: 29.6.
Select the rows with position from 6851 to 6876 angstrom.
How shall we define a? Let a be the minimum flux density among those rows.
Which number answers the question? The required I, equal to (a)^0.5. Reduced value 5.30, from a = 28.06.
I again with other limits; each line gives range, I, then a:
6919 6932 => 5.18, 26.88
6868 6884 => 5.38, 28.9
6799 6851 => 5.13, 26.36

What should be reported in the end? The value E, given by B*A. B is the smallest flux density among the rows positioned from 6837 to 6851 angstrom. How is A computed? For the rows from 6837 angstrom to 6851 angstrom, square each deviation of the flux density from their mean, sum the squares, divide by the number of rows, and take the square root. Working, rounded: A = 2.4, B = 26.36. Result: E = 63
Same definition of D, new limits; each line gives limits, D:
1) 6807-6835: 6820.16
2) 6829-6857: 6837.46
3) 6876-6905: 6897.55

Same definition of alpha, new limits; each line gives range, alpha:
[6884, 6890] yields 28.1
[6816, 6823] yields 31.9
